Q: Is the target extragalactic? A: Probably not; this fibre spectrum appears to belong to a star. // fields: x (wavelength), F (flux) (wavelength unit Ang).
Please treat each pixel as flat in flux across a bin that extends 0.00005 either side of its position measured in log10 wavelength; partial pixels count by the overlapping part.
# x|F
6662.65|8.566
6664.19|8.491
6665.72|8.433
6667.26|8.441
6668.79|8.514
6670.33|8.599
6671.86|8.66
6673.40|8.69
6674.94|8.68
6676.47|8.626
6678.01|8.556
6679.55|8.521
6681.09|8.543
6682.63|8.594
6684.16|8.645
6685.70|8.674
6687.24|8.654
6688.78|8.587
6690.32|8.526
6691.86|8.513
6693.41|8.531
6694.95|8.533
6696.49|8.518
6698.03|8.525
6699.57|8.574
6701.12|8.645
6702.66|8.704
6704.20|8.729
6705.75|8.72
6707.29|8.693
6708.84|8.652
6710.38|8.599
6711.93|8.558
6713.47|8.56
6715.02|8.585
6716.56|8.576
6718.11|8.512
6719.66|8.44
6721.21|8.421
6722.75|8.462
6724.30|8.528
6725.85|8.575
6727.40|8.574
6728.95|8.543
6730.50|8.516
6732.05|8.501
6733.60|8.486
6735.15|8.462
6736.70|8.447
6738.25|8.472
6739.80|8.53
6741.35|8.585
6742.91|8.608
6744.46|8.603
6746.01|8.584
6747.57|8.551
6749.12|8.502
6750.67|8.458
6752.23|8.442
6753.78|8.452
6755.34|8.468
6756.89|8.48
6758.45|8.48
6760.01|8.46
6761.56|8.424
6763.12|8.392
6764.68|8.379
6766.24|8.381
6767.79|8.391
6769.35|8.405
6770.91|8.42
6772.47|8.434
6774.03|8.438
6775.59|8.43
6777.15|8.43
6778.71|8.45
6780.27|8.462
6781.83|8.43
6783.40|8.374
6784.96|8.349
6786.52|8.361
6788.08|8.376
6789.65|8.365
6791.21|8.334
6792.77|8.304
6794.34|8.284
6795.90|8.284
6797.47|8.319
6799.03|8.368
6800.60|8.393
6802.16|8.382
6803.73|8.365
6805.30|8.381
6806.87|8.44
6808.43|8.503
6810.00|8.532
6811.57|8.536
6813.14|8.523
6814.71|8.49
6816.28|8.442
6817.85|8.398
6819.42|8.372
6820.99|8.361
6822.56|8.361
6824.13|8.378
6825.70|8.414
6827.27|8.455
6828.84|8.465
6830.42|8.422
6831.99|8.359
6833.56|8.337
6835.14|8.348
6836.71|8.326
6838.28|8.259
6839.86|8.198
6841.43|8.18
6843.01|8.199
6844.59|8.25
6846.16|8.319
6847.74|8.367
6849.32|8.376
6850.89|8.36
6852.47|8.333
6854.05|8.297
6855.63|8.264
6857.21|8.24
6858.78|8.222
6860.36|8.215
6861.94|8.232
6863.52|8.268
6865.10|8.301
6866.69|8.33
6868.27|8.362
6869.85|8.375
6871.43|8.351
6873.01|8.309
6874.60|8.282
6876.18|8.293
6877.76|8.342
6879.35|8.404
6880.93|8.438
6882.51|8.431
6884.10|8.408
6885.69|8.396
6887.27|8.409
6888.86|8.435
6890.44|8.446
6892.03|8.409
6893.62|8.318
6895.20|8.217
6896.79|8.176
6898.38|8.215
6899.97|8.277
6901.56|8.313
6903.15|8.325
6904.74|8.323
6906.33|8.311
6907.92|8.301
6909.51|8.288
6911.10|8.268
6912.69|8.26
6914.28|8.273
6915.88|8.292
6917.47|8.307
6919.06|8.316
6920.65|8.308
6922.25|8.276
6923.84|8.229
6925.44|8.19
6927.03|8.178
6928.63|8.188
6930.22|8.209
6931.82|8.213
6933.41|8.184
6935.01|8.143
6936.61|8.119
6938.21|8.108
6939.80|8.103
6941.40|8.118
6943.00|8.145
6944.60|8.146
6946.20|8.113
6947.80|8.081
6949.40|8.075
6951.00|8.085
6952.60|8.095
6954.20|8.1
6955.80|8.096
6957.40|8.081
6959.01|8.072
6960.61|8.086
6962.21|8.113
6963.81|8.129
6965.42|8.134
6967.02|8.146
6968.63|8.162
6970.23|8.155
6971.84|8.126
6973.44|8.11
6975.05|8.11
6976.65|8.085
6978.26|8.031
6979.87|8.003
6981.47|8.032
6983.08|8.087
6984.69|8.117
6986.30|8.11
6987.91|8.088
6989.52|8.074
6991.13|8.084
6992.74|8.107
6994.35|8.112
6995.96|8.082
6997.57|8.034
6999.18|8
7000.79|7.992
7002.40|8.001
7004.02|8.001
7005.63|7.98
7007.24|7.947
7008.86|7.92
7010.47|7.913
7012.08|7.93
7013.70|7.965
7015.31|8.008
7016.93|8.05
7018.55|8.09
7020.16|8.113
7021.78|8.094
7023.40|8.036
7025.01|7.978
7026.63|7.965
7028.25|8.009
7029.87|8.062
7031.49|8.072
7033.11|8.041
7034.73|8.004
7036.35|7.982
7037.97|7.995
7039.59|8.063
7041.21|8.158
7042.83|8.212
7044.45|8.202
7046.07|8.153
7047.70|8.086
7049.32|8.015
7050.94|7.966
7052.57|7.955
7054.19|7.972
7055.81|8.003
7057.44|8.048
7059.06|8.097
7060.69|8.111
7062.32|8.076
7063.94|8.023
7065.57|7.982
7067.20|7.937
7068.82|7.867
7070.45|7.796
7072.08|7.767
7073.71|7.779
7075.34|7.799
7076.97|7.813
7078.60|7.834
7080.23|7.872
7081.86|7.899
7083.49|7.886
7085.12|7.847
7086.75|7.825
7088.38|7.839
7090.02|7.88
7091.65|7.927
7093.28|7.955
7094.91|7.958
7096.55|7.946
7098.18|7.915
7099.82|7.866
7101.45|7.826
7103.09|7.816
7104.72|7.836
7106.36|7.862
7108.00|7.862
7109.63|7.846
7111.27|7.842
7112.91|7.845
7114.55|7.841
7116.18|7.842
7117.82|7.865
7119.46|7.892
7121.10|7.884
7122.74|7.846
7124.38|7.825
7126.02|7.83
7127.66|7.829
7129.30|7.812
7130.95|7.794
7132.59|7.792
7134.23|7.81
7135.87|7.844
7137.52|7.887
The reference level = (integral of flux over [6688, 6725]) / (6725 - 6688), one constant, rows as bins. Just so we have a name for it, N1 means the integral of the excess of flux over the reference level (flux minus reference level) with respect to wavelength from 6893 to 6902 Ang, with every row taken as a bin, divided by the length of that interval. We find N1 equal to -0.32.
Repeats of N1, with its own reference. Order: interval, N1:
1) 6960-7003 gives -0.48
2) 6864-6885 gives -0.22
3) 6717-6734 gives -0.06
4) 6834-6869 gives -0.29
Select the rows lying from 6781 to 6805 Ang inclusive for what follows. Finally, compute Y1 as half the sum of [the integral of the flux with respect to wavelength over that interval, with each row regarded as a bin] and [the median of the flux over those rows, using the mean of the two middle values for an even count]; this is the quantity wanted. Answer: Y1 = 104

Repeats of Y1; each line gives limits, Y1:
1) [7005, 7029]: 100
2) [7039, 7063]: 101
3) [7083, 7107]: 98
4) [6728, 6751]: 102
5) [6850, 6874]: 104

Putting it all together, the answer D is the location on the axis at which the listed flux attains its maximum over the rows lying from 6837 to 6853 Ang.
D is 6849.32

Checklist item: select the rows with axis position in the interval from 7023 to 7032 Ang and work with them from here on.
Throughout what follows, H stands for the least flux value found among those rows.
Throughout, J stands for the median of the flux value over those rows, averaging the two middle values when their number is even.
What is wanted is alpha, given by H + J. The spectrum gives 16.0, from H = 7.965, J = 8.0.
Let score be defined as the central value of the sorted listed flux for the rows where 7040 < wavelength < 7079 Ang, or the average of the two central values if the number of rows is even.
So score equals 7.99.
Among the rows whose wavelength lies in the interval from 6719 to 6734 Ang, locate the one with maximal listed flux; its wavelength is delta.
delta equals 6725.85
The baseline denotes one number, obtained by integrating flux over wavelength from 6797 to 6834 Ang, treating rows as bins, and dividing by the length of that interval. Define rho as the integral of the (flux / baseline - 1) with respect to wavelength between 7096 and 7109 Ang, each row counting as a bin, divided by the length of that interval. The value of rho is -0.07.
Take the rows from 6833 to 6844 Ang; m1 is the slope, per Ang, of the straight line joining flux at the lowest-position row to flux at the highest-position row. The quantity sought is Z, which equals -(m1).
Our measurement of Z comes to 0.0146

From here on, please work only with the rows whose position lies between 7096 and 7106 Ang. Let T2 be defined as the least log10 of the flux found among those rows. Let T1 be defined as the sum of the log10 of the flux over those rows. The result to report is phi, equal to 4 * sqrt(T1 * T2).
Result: 8.8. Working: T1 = 5.4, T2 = 0.893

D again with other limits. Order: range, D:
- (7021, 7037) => 7021.78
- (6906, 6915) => 6906.33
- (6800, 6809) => 6808.43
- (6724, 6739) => 6725.85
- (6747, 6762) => 6747.57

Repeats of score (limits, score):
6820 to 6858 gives 8.34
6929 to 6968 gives 8.11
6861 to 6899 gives 8.35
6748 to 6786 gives 8.43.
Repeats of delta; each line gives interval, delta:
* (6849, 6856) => 6849.32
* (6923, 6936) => 6923.84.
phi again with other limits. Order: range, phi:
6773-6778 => 6.4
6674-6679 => 6.5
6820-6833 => 10.4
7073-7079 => 7.1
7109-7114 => 6.2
